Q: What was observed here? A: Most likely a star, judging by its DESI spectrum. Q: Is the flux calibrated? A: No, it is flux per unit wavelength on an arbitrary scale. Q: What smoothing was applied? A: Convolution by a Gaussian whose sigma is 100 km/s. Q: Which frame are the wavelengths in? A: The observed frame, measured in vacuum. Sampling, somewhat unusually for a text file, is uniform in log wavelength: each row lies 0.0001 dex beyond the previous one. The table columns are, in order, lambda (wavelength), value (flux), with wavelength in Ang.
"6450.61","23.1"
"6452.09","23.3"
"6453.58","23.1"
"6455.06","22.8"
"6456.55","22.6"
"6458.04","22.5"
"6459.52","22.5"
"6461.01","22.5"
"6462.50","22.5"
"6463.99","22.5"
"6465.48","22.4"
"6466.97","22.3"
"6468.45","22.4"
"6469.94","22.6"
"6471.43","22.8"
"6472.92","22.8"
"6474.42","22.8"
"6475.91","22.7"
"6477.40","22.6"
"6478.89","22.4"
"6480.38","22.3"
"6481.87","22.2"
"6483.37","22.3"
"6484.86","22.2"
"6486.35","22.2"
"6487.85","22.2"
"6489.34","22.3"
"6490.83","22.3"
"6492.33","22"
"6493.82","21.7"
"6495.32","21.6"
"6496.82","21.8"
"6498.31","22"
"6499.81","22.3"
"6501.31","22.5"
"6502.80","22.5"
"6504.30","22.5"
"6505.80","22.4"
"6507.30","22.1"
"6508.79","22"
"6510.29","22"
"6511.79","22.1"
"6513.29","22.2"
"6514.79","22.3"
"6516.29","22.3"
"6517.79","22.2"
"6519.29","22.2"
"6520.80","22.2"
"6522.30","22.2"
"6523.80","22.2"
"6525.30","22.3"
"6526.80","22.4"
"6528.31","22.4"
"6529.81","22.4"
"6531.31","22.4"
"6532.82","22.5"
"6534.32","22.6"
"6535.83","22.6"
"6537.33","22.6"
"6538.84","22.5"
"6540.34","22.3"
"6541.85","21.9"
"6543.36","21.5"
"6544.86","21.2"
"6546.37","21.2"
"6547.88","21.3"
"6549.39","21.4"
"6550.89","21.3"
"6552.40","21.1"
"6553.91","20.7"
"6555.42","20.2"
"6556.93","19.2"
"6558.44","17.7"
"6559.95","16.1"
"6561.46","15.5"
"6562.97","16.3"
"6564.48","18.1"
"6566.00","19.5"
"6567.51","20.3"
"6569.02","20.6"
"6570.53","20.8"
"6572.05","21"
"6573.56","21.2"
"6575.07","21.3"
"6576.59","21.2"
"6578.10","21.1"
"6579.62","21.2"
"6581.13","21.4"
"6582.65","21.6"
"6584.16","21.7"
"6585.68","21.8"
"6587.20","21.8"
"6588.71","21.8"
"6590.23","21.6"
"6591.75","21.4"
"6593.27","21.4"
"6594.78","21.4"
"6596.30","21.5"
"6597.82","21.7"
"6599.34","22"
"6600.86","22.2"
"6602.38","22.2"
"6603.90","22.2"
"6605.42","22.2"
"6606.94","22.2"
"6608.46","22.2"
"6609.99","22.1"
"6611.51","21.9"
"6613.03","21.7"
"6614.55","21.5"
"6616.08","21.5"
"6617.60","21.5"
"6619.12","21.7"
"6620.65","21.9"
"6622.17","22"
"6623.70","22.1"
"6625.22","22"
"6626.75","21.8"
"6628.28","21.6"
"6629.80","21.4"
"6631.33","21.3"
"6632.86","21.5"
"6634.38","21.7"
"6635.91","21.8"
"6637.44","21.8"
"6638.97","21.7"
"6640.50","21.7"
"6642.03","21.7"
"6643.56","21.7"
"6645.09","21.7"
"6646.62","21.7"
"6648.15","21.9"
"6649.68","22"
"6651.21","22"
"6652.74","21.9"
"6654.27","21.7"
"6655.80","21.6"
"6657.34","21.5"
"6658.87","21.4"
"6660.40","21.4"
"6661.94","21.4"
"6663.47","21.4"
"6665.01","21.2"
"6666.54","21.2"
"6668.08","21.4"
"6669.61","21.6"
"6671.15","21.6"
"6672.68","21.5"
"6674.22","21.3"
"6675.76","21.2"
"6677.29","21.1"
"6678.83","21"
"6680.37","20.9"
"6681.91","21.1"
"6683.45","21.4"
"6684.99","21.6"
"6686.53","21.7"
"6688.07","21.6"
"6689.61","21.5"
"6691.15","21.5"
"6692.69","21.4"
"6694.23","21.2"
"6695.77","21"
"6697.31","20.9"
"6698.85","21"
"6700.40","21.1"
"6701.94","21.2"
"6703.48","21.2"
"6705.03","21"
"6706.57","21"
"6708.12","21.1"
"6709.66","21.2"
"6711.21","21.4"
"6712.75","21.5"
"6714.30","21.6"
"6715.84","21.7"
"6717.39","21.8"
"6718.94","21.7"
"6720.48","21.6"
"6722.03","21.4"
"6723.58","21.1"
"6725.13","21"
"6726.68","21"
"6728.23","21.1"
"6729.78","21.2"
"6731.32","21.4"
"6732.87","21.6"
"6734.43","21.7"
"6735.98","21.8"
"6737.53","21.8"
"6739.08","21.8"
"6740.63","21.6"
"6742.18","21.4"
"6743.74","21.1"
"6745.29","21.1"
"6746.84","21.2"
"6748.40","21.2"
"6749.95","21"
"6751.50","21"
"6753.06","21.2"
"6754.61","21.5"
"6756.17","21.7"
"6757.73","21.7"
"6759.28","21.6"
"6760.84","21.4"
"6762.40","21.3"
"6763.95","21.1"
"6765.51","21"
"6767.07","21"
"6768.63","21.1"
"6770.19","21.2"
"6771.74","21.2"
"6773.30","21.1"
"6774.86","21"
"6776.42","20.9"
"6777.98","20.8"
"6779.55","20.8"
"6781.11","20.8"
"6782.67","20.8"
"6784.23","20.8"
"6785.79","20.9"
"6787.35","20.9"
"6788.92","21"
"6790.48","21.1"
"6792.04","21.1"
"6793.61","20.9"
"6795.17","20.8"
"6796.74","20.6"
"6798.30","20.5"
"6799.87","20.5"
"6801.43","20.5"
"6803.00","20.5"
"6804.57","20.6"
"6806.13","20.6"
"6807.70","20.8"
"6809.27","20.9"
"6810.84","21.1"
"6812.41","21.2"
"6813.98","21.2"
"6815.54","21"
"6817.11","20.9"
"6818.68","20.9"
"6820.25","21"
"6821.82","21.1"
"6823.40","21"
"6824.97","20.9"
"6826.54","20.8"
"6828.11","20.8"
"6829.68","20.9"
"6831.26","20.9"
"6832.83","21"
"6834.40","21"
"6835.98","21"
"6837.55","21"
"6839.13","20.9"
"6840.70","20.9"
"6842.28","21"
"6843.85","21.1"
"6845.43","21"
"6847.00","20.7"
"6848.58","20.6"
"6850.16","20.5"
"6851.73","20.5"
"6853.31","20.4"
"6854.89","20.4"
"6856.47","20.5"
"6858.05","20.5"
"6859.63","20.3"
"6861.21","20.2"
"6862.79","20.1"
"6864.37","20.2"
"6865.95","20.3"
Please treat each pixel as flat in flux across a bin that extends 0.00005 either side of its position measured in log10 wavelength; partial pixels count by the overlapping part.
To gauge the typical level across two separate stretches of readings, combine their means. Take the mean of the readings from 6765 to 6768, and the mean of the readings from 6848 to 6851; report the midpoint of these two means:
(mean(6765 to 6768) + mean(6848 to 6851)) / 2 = 20.8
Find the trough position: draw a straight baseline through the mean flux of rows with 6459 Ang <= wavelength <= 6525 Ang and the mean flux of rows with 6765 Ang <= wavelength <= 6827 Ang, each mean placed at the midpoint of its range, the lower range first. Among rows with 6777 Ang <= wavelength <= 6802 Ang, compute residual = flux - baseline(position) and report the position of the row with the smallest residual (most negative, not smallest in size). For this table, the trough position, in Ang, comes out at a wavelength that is 6798.30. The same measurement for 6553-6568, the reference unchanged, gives 6561.46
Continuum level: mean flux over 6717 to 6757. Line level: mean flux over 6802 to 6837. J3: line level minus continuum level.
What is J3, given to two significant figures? -0.47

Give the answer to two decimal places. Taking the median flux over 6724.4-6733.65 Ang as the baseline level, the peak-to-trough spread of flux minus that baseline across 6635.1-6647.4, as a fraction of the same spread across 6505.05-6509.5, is 0.25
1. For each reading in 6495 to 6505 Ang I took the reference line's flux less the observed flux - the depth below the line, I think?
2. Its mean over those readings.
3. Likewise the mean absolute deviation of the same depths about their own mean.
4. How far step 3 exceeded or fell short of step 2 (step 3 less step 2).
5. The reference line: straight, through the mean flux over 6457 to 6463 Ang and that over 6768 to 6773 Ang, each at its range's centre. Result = 0.2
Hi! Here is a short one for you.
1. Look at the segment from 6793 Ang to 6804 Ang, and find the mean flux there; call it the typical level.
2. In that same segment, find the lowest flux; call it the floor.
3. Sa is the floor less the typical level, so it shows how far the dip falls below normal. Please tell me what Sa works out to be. -0.11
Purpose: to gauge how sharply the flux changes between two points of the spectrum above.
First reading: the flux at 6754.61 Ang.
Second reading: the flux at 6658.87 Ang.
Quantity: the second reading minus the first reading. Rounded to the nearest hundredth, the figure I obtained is -0.10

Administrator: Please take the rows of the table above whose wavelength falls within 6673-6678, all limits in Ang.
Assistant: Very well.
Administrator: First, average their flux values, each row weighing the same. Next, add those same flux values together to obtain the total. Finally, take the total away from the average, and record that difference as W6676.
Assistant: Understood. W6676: -42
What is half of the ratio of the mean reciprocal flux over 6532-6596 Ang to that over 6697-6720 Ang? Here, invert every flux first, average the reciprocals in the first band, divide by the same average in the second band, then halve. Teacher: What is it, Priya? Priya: 0.516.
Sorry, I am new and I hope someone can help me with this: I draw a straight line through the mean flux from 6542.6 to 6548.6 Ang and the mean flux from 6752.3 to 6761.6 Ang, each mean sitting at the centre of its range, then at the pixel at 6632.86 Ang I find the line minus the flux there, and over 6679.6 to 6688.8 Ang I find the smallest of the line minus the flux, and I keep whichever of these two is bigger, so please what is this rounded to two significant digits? -0.11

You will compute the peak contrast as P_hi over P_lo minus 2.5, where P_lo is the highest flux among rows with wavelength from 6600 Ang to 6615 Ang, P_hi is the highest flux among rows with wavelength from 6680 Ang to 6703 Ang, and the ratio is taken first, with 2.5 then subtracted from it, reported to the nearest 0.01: -1.52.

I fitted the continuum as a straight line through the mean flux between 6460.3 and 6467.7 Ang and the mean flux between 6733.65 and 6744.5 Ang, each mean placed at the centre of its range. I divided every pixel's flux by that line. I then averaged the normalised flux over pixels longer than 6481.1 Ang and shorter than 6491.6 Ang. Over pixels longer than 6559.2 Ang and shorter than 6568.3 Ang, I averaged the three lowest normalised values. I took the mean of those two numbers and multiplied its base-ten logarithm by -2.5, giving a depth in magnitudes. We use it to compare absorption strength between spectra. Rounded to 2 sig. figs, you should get 0.17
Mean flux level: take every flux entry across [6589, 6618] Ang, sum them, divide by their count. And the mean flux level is 21.8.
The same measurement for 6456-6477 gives 22.6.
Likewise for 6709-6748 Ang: 21.4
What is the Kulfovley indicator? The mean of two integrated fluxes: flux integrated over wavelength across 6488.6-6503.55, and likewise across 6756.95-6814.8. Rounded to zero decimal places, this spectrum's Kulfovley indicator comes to 771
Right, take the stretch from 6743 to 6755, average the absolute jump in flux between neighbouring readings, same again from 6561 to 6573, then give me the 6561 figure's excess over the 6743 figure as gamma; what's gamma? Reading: 0.67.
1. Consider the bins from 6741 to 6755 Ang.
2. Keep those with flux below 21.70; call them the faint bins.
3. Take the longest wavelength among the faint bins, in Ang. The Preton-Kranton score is 6754.61 Ang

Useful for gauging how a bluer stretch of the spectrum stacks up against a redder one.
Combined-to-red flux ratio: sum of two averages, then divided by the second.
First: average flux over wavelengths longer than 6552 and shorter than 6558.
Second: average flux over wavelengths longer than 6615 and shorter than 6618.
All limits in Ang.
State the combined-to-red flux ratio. 1.94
